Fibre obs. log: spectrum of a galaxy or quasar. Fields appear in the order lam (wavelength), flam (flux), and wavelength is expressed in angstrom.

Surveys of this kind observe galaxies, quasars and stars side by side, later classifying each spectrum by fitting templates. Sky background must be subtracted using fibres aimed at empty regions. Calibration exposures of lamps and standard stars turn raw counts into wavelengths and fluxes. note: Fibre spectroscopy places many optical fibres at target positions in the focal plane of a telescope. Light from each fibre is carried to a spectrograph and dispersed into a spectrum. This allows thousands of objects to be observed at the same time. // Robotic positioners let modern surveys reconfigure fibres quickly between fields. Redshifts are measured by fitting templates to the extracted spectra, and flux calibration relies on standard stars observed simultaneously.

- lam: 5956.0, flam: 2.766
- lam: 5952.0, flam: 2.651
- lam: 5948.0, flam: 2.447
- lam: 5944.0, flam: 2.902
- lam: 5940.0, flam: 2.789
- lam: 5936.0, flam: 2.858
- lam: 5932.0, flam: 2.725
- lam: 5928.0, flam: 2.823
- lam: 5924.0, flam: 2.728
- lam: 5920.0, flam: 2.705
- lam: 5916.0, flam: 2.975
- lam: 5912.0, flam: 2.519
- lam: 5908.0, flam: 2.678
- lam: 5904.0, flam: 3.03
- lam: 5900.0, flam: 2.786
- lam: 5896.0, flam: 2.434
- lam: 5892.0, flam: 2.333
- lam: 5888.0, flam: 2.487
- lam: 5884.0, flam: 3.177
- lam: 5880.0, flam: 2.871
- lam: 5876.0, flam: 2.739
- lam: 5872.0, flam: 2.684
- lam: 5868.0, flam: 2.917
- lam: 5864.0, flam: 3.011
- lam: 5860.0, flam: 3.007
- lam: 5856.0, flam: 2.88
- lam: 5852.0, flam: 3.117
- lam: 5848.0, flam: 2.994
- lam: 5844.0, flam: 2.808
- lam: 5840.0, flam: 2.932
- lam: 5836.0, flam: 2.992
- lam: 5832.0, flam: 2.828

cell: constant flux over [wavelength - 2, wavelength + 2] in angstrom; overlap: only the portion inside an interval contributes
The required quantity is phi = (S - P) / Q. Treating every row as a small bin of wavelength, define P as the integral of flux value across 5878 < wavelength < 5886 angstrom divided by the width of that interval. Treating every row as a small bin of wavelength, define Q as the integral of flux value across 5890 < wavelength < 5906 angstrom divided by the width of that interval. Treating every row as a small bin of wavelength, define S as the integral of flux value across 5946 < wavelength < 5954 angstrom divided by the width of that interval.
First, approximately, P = 3.02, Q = 2.65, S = 2.55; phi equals -0.18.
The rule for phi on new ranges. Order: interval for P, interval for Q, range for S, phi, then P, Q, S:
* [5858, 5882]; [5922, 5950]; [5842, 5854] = 0.04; 2.87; 2.75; 2.97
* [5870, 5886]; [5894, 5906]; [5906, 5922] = -0.05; 2.87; 2.75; 2.72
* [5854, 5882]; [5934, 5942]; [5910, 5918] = -0.04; 2.87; 2.82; 2.75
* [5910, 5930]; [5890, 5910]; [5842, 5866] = 0.08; 2.75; 2.65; 2.97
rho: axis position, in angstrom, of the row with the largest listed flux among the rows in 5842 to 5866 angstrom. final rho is 5852.0 angstrom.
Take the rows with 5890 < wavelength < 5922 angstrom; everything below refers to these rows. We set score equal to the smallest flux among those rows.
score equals 2.333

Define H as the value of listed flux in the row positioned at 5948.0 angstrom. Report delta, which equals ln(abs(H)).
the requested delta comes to 0.89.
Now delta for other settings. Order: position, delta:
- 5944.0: 1.07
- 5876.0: 1.01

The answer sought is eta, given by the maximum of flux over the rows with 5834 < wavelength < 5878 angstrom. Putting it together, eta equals 3.117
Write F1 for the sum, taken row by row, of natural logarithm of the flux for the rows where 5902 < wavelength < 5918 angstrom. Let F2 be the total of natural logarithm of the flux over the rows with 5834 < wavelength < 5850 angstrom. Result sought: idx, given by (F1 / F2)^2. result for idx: 0.91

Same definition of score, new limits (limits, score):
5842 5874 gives 2.684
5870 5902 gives 2.333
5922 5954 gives 2.447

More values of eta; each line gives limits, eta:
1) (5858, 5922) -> 3.177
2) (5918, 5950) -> 2.902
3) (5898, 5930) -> 3.03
